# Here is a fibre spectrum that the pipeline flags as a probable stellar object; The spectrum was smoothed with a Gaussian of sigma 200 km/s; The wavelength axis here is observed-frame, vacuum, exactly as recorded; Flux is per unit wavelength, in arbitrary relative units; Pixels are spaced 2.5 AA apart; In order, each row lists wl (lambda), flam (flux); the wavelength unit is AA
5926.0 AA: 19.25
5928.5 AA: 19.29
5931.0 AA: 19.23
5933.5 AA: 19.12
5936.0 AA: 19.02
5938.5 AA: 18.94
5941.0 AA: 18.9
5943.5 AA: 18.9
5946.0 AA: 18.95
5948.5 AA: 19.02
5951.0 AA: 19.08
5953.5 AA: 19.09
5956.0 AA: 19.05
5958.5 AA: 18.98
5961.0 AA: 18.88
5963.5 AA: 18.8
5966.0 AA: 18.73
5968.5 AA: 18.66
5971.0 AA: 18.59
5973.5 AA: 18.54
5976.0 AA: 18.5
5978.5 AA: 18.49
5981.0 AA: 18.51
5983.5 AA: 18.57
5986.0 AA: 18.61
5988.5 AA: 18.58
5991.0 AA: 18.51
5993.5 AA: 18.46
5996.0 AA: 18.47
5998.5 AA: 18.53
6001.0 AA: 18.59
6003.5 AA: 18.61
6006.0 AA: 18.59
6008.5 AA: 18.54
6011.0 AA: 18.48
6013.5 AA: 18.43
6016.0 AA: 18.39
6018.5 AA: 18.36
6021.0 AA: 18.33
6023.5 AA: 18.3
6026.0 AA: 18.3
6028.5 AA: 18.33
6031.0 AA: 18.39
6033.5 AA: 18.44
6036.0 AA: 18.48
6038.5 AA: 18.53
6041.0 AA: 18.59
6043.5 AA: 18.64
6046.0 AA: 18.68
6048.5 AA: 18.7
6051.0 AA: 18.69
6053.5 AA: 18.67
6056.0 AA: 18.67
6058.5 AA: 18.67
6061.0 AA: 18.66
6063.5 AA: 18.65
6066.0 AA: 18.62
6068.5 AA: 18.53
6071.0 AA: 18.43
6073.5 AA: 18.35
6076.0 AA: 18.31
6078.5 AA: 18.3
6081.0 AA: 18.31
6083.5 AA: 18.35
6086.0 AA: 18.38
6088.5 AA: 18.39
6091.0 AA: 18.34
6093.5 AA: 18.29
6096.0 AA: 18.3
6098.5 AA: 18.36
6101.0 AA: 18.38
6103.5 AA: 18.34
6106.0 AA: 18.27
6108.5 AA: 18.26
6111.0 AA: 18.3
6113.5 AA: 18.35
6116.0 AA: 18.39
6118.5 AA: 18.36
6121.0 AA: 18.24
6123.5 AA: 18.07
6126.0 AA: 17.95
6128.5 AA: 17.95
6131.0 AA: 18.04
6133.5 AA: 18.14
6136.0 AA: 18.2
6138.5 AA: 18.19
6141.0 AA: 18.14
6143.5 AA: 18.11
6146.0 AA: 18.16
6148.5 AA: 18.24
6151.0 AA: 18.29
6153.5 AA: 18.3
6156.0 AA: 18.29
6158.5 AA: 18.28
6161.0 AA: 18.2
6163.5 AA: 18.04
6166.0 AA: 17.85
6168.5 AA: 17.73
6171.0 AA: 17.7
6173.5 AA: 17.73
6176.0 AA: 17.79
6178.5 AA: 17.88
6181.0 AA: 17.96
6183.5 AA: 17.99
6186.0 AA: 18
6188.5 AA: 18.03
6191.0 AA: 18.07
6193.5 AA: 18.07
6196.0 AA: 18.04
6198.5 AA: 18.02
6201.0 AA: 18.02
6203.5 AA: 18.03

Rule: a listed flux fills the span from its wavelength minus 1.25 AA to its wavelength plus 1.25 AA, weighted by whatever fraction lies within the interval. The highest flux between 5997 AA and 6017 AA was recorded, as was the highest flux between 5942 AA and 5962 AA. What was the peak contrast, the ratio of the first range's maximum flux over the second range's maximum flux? 0.97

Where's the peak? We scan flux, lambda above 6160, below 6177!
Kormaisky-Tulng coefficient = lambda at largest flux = 6161.0 AA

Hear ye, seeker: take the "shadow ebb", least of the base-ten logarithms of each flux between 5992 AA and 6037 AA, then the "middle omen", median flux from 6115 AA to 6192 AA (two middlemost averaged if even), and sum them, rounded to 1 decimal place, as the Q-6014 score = 19.3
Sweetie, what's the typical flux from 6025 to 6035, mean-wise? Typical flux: 18.4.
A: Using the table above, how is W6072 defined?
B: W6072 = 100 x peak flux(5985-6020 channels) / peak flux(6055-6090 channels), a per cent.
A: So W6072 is 100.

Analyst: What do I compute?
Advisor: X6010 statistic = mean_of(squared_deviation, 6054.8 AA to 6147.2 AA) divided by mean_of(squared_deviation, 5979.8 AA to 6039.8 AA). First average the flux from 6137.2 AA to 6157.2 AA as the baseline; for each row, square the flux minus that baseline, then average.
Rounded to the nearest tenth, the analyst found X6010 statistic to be 0.6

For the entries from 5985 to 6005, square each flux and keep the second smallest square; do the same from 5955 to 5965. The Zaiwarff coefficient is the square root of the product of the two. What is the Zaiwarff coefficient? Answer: 349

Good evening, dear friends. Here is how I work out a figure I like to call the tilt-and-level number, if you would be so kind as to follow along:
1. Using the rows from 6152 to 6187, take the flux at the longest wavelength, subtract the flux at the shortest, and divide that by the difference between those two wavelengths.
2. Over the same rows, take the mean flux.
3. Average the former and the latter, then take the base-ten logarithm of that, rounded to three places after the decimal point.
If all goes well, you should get 0.954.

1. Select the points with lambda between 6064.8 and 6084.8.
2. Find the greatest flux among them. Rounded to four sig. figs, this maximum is 18.62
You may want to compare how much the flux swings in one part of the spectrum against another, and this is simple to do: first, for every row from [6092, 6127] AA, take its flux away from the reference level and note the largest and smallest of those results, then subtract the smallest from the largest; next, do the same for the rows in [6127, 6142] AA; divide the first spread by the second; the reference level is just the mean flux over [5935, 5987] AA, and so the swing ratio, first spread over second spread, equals 1.8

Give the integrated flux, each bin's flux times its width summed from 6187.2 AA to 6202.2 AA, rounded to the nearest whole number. 271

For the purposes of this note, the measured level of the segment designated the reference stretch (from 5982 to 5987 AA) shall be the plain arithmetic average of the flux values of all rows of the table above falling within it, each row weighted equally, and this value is 18.59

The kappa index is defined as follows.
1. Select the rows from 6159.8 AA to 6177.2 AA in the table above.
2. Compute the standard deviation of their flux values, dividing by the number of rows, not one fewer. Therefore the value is 0.17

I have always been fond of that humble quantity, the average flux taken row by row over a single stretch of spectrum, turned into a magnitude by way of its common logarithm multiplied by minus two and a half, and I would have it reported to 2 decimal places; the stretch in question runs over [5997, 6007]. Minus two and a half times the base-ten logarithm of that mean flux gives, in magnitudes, -3.17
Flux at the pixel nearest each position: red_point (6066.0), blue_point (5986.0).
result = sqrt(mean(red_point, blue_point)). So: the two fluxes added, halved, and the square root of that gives 4.315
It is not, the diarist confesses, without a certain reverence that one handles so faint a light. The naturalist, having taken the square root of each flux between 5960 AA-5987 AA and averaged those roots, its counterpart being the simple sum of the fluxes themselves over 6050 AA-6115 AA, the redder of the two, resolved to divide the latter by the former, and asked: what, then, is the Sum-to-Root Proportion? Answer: 111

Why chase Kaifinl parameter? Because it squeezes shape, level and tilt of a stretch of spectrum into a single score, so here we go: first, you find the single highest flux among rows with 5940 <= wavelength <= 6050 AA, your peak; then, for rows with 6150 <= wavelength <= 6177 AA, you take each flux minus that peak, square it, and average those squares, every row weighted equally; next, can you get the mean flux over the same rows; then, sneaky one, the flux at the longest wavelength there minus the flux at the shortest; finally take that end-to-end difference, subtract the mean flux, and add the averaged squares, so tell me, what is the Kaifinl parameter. -17.3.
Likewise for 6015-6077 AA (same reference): -18.2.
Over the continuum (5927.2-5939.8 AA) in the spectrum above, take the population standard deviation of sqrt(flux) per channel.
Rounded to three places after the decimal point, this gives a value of 0.015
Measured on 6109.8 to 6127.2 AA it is 0.018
